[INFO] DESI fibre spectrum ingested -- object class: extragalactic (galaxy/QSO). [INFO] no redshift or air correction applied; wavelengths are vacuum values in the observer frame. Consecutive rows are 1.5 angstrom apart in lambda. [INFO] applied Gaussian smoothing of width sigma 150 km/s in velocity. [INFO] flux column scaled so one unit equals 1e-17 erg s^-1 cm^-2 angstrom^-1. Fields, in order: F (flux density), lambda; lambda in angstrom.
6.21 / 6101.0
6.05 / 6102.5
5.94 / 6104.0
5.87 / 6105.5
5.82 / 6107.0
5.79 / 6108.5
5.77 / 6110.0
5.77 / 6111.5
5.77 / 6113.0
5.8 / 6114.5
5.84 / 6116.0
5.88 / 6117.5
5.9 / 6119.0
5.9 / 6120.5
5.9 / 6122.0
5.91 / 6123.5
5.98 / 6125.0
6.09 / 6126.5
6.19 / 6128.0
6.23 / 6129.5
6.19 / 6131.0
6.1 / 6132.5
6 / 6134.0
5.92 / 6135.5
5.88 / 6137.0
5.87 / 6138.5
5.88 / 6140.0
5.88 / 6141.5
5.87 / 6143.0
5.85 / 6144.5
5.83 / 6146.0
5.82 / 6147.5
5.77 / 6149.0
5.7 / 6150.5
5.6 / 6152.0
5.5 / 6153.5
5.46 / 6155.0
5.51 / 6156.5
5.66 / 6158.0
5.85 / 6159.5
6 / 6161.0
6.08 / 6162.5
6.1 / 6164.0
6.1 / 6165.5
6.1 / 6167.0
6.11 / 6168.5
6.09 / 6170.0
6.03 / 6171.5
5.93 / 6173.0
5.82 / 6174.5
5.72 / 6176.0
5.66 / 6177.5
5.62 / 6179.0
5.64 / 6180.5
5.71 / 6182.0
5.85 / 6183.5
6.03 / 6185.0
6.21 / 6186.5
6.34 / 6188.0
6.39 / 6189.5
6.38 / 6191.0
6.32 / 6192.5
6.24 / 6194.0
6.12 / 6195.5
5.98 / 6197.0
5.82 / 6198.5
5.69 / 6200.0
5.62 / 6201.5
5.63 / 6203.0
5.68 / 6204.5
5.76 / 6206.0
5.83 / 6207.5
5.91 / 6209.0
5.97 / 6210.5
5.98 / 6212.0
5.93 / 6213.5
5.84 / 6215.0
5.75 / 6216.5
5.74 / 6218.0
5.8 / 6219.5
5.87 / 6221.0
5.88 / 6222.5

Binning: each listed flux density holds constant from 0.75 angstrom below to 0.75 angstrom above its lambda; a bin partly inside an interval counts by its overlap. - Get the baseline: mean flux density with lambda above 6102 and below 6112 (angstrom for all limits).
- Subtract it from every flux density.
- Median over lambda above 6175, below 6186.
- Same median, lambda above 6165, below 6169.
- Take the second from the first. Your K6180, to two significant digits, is -0.39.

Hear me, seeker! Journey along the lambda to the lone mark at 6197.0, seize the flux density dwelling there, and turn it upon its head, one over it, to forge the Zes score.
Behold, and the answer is 0.167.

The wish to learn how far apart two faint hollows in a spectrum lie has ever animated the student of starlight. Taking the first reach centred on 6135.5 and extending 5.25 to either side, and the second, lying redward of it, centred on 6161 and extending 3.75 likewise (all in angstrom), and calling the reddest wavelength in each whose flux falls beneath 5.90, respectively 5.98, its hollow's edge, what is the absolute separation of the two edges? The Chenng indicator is 19.5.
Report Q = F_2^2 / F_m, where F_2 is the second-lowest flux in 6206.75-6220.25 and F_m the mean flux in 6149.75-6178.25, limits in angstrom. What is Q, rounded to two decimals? 5.66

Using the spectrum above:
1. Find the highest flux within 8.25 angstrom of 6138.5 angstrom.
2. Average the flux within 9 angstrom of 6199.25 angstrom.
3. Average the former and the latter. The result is 6.06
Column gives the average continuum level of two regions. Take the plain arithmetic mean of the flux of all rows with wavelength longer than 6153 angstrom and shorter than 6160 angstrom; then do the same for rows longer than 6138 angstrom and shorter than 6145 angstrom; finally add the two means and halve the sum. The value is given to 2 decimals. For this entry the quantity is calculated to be 5.73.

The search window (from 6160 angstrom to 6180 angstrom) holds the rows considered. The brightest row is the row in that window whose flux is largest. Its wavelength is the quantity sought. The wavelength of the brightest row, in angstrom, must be 6168.5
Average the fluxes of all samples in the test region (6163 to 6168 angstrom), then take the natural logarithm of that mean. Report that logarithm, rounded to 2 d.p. 1.81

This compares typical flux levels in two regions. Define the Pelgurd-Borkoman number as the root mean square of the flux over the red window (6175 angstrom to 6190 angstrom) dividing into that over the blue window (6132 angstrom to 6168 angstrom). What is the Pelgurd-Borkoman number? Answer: 0.99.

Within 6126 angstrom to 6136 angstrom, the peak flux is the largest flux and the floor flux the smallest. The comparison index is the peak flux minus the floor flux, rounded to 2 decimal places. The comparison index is 0.31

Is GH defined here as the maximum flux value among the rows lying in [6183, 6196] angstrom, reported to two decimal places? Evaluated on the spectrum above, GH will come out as 6.39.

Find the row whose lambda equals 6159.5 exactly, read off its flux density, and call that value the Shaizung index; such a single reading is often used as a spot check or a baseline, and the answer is 5.85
